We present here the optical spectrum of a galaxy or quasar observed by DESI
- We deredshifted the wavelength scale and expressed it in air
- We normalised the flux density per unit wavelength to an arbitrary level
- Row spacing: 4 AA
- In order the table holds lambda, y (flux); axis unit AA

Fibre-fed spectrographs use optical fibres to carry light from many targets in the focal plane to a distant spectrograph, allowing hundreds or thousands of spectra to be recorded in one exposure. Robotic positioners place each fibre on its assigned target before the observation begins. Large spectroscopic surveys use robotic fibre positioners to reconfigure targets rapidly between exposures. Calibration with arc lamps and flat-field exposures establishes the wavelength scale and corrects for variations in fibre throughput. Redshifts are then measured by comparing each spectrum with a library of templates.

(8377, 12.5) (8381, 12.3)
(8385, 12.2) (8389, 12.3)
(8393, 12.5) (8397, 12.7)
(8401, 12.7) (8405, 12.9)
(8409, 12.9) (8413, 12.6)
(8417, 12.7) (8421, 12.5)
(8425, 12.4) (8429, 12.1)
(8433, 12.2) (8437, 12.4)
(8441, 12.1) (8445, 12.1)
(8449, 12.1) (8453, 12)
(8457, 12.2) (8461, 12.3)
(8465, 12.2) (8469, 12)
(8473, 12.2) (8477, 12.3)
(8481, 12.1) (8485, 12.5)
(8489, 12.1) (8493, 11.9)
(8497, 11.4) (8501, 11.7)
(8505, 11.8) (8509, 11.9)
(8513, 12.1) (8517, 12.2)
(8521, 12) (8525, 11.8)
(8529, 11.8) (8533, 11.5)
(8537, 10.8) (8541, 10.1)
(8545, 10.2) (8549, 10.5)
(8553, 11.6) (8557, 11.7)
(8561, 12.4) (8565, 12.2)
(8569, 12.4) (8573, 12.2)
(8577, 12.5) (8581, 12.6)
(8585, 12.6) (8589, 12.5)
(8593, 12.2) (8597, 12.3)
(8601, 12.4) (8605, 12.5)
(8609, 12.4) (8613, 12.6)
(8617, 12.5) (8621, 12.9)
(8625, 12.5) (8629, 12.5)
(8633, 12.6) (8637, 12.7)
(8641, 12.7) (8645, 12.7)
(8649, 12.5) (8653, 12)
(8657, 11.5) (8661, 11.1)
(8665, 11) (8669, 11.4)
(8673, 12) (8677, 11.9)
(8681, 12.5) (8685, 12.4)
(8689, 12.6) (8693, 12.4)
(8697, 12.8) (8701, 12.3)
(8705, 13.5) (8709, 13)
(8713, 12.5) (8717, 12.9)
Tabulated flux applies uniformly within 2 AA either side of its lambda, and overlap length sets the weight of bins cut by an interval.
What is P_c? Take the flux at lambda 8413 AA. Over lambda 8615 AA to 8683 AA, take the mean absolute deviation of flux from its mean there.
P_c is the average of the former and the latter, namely 6.6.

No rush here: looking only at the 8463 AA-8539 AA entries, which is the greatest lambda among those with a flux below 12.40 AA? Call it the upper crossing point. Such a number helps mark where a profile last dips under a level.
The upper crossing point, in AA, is 8537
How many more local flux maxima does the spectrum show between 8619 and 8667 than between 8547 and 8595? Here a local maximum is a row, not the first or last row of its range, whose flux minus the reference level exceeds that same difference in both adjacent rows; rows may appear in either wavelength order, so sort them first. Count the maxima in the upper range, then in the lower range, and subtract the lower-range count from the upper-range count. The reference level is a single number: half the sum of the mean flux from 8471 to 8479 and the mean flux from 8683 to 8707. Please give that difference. -2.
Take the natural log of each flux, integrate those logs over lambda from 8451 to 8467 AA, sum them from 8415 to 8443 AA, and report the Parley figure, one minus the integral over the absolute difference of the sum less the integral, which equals -0.79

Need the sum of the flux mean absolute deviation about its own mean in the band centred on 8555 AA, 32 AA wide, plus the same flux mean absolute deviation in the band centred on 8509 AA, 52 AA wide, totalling 1.1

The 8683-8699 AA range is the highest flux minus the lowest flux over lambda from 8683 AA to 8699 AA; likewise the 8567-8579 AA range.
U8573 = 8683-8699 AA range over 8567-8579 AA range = 1.3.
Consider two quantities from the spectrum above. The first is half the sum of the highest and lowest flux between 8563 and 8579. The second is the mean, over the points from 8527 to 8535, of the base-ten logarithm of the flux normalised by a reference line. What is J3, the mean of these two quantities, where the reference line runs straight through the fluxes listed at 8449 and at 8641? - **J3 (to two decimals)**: 6.16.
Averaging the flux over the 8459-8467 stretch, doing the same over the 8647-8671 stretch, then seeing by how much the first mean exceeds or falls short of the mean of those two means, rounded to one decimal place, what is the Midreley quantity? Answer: 0.3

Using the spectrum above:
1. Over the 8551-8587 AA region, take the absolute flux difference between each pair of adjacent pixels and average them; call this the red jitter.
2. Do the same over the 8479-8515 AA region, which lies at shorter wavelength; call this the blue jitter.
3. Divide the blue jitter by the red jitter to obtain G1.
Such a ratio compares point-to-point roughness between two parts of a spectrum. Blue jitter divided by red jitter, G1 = 1.2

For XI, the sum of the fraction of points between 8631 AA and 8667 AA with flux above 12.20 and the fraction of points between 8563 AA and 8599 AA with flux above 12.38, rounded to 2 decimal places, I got 1.11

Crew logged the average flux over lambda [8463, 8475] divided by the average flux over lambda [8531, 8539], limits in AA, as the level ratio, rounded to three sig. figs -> 1.09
